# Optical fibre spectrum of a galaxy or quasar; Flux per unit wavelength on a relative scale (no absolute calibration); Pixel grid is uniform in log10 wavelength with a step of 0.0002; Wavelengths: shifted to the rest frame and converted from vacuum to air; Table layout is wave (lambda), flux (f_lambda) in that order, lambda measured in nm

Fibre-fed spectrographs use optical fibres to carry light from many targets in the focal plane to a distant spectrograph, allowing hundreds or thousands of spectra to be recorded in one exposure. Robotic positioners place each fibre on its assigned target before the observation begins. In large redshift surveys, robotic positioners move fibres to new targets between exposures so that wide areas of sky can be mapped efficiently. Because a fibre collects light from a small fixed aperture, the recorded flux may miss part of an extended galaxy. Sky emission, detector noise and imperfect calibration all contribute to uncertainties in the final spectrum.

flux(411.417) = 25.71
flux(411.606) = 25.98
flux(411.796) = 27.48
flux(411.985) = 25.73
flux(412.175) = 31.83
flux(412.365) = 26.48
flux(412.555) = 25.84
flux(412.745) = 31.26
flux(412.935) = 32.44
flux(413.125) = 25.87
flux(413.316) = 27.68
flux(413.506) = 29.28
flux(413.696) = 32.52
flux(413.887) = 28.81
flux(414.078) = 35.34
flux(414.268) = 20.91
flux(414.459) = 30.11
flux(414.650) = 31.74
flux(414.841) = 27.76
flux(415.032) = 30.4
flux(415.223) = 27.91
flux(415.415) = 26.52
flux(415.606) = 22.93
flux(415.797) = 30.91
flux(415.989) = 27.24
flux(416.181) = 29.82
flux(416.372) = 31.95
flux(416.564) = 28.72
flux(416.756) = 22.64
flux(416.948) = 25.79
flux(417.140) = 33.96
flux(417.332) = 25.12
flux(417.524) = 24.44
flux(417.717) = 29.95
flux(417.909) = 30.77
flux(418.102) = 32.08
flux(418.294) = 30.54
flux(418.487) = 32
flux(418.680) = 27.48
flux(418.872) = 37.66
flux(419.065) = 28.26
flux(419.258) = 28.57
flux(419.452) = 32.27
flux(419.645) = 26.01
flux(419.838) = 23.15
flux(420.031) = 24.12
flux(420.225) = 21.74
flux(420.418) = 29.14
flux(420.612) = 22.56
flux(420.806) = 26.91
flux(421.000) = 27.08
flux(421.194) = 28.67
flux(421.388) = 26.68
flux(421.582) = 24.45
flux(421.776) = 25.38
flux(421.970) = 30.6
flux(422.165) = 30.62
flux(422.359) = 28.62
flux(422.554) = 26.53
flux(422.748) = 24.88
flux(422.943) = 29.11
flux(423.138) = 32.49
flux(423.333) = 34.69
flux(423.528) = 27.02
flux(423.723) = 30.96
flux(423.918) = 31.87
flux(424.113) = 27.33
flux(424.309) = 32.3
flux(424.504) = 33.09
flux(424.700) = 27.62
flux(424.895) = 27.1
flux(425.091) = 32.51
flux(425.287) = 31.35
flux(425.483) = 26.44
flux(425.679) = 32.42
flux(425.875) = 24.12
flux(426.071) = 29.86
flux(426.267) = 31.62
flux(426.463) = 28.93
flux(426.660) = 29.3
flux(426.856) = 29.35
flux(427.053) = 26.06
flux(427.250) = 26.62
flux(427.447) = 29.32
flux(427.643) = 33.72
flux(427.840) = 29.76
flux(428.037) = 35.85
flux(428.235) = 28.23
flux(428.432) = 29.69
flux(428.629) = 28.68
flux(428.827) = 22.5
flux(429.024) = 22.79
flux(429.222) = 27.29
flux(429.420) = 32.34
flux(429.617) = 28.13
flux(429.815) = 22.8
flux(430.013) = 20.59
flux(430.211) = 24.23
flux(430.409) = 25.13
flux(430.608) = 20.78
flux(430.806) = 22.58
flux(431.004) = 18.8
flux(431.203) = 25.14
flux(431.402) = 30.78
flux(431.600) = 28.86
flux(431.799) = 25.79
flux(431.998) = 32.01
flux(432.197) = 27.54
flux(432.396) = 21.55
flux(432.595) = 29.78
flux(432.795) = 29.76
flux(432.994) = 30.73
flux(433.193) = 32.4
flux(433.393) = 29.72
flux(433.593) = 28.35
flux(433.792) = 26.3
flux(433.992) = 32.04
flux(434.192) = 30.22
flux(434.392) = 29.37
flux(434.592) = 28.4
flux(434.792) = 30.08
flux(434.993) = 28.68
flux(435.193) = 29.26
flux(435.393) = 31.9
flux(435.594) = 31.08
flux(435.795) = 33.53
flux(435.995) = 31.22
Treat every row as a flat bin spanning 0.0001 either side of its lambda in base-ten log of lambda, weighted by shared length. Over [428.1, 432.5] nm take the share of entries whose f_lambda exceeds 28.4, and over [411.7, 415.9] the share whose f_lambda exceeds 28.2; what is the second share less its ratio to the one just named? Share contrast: -1.3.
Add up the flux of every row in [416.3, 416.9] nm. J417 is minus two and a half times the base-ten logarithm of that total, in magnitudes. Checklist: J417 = -4.80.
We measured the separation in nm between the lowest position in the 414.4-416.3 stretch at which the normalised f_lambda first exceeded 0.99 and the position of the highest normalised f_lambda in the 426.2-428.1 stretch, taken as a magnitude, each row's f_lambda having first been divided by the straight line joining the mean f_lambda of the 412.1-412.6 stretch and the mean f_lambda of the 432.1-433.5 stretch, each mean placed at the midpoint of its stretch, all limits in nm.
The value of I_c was 13.58 nm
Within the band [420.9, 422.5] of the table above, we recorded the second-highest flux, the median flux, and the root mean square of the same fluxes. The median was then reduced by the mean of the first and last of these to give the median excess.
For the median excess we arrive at -1.4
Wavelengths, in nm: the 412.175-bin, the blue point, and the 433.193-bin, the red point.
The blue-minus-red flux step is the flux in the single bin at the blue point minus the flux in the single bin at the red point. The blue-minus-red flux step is -1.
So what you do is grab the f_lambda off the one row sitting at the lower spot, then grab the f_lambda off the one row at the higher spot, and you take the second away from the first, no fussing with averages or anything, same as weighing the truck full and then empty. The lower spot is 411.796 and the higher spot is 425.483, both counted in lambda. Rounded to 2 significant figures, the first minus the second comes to 1.0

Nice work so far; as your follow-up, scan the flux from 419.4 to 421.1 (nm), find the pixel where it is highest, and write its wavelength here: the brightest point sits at 419.452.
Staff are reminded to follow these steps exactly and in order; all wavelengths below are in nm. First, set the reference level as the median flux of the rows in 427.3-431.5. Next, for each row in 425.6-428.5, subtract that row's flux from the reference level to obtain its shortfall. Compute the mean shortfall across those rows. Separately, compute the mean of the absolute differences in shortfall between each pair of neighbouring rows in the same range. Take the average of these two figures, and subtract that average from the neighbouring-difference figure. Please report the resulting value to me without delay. 2.9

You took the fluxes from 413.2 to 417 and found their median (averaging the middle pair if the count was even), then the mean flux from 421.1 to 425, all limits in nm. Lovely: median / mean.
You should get 0.99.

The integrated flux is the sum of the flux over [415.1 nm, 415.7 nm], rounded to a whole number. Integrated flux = 77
